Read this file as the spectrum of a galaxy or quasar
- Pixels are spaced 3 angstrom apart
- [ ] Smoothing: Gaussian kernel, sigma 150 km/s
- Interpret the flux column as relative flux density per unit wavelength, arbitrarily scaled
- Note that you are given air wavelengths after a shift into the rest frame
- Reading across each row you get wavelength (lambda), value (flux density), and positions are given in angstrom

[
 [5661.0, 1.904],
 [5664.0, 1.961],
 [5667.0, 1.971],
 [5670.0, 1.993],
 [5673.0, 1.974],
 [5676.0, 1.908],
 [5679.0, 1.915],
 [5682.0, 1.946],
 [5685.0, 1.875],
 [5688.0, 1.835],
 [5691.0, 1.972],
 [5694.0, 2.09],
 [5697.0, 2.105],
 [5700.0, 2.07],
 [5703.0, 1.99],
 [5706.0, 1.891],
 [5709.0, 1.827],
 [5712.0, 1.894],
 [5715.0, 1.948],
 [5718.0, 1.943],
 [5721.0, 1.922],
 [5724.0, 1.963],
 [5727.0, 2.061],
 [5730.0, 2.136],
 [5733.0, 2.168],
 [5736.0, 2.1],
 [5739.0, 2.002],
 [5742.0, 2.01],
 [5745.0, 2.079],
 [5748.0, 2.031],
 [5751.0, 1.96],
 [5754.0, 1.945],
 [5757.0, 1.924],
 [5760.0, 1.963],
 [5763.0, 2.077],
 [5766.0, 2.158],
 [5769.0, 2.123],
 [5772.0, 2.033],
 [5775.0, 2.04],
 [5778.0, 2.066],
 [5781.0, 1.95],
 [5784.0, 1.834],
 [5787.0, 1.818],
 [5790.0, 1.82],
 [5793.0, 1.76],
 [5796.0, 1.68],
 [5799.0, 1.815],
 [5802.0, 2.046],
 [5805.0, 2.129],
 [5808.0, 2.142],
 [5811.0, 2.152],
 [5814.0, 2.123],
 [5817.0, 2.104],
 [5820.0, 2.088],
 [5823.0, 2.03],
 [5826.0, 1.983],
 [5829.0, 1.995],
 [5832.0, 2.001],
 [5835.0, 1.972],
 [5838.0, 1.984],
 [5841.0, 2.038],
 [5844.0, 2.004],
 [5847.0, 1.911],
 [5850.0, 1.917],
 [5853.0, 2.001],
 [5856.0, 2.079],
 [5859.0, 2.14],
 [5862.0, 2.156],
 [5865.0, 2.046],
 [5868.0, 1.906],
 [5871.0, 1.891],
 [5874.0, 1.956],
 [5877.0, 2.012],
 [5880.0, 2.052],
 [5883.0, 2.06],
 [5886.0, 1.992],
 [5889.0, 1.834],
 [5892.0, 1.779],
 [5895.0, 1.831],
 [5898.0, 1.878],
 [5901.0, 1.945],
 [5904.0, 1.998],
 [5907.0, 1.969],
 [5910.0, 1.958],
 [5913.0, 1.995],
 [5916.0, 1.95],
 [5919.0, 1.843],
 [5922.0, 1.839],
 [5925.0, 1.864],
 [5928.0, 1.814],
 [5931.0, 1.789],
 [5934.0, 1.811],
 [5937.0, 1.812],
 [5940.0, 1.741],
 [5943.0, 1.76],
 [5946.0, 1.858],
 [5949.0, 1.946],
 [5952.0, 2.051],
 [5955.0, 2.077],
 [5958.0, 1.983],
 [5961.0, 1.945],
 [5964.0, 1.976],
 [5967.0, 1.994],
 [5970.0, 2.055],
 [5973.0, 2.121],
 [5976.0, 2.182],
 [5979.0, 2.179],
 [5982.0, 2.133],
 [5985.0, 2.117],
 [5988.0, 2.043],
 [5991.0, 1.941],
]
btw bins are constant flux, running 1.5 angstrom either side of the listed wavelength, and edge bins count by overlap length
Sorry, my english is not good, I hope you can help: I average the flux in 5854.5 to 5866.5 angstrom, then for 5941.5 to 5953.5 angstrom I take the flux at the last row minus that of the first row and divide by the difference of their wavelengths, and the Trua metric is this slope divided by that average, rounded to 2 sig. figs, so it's 0.015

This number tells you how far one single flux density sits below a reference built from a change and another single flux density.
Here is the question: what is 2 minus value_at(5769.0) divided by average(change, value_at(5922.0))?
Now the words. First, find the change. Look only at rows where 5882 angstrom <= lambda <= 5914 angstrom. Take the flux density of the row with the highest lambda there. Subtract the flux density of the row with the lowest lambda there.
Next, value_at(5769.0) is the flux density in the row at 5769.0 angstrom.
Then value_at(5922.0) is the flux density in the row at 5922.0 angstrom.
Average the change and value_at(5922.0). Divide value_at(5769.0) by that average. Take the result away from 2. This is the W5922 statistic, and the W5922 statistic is -0.4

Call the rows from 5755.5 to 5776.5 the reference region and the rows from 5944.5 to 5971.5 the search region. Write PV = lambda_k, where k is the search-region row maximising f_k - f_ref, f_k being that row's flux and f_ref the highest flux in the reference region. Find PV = 5955.0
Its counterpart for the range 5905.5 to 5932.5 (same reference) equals 5913.0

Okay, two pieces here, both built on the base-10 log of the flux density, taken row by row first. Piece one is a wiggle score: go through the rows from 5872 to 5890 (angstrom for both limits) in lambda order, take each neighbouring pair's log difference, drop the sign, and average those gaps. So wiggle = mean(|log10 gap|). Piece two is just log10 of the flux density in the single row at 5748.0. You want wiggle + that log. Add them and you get 0.322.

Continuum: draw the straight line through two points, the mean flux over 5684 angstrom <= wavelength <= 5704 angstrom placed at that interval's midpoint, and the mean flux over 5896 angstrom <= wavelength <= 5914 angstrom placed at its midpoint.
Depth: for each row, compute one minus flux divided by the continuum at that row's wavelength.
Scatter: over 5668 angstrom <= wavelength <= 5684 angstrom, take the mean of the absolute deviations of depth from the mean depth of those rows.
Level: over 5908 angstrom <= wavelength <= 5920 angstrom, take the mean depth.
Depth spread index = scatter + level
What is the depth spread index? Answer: 0.02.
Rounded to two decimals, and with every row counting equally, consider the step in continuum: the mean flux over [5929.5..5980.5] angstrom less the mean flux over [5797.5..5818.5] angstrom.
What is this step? -0.12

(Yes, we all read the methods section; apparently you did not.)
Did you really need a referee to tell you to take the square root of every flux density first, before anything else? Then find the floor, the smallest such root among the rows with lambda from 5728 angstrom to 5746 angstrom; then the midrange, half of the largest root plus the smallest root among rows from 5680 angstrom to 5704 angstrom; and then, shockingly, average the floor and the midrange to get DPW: 1.409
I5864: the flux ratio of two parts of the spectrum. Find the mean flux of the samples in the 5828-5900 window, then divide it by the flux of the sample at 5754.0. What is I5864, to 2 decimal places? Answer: 1.02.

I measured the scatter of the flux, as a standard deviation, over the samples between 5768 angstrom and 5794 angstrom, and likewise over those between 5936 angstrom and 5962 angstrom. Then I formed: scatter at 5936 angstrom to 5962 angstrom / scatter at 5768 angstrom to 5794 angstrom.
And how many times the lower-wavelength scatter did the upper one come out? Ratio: 0.92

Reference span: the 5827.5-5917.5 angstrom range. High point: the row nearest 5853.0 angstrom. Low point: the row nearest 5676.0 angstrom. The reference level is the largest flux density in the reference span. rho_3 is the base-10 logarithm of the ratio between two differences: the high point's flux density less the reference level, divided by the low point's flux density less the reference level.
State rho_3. -0.20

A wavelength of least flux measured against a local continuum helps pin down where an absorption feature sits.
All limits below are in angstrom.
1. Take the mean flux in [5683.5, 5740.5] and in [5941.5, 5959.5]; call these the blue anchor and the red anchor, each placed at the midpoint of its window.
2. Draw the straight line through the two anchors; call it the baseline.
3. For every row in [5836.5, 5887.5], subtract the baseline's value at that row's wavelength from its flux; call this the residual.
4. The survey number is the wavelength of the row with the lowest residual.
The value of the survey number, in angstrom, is 5871.0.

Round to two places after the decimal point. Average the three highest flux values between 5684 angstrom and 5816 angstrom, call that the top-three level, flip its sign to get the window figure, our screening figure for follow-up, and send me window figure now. -2.16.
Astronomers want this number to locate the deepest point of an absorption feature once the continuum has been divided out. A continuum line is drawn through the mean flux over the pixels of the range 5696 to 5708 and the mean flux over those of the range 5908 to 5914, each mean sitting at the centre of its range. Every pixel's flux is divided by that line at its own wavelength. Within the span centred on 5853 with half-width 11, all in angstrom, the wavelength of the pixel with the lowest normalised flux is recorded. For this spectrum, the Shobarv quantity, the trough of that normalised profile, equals 5847.0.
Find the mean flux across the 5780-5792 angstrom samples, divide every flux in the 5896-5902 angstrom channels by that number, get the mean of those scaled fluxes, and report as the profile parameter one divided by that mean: 0.971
